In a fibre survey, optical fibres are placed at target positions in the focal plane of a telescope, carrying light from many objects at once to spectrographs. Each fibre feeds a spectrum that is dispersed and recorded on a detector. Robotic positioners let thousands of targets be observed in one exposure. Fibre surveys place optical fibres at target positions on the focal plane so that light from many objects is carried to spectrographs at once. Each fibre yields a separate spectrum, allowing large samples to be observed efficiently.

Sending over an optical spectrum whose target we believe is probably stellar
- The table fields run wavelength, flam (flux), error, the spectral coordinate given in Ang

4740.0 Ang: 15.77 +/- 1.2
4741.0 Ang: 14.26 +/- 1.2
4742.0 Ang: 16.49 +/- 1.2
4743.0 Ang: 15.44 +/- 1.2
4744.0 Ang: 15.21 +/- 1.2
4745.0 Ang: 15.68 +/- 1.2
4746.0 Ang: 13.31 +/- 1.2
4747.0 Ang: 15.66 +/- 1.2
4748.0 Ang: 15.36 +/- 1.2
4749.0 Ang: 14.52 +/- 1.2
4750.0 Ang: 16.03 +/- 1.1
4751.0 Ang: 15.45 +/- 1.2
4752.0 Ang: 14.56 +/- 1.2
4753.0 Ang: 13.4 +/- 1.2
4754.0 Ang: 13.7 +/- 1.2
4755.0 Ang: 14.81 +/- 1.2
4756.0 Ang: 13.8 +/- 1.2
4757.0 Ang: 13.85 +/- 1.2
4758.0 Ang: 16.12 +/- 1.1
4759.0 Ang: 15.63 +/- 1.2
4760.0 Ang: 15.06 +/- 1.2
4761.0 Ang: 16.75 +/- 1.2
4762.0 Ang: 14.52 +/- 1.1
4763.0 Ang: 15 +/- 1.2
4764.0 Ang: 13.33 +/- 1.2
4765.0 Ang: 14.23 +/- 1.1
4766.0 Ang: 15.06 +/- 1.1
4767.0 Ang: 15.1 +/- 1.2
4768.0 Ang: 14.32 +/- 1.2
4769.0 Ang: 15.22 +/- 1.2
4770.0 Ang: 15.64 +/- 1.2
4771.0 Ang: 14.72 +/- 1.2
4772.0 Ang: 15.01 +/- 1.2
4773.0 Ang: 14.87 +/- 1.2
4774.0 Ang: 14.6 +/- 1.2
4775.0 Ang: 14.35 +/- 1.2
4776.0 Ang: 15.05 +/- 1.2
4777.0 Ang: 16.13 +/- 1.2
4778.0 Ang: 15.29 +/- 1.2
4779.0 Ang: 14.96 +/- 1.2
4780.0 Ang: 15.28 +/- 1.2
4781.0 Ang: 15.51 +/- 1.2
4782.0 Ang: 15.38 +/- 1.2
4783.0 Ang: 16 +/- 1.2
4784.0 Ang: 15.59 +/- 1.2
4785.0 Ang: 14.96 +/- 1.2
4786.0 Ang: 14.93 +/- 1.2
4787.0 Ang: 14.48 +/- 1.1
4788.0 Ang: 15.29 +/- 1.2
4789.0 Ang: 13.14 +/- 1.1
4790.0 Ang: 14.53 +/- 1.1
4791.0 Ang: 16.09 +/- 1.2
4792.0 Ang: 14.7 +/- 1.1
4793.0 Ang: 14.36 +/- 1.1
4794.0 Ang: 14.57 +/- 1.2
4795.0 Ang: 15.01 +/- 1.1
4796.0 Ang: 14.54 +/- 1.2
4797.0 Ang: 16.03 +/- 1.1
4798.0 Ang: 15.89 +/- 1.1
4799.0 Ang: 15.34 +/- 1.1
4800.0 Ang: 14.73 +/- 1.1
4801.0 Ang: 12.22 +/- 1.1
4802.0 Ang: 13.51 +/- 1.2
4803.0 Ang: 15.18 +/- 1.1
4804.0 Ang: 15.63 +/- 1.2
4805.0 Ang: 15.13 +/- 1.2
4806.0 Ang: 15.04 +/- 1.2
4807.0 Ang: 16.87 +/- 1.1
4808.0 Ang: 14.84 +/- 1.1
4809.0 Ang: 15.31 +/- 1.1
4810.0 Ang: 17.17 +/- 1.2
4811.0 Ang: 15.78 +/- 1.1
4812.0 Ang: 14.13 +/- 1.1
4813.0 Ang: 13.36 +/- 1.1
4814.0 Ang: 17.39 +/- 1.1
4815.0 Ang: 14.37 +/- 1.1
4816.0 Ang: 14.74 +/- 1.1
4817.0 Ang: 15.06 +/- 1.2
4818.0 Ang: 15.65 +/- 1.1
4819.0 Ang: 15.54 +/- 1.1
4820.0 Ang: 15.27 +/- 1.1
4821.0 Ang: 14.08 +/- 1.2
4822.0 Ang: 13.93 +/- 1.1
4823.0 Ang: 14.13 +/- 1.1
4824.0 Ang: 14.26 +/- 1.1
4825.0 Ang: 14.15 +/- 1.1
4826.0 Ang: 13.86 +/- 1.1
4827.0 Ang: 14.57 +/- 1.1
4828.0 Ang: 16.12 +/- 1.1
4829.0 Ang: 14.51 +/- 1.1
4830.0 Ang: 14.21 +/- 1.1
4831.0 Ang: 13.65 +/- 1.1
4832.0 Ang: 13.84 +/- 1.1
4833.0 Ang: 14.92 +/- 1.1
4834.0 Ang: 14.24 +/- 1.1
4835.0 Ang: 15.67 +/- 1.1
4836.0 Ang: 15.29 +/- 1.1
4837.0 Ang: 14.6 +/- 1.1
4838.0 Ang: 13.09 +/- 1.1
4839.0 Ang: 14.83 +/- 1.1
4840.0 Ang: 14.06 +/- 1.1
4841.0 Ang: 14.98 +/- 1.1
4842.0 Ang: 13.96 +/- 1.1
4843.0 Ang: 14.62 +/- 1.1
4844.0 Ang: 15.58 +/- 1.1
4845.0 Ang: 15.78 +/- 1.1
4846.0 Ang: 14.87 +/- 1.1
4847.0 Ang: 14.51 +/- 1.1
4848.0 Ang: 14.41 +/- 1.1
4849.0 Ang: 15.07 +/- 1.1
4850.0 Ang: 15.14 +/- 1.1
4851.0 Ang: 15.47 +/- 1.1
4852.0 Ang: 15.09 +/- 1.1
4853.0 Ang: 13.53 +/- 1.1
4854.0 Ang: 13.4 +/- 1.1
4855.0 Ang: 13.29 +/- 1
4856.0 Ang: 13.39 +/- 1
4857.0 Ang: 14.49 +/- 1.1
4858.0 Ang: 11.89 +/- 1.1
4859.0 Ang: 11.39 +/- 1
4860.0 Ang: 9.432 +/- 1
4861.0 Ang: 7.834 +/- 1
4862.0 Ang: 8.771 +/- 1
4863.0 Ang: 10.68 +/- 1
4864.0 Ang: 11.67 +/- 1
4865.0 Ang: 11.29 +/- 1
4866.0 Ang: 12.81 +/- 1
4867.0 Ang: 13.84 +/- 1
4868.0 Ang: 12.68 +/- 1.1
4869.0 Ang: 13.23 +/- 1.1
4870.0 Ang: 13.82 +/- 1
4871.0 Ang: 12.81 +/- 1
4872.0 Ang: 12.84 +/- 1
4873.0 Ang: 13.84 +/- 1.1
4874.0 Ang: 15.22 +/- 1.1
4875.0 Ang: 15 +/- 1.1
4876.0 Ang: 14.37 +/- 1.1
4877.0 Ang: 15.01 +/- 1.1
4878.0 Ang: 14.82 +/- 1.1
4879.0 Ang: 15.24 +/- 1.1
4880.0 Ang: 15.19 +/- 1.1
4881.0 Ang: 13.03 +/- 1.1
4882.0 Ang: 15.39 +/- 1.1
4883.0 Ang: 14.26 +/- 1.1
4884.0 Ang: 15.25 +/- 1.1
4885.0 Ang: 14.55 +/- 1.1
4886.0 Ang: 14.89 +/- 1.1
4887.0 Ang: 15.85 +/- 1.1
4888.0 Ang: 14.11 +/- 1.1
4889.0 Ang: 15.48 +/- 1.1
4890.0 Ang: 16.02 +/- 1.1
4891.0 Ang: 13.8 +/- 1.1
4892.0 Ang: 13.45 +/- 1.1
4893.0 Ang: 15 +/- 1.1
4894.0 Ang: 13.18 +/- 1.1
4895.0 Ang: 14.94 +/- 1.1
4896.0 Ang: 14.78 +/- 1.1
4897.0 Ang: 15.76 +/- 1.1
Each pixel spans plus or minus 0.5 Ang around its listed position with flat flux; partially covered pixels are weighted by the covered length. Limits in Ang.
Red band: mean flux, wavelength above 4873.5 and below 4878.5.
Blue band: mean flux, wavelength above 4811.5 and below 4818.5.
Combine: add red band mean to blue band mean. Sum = 29.8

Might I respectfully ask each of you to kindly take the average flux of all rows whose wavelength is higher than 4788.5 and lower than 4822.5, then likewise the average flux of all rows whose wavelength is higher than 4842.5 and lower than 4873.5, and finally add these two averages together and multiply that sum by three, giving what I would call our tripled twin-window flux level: 84.4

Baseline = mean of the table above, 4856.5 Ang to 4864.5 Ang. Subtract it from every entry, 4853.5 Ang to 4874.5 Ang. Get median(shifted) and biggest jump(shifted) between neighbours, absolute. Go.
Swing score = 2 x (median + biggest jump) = 9.3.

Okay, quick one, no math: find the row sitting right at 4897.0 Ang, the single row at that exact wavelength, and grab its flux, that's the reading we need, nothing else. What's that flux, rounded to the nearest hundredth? 15.76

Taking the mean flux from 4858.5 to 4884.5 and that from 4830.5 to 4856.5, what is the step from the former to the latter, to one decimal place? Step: 1.4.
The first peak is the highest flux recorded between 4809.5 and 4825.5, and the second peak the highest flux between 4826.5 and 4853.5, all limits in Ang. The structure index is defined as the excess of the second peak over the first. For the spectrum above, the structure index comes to -1.3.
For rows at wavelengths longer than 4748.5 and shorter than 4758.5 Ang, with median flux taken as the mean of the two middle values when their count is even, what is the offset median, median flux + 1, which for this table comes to 15.5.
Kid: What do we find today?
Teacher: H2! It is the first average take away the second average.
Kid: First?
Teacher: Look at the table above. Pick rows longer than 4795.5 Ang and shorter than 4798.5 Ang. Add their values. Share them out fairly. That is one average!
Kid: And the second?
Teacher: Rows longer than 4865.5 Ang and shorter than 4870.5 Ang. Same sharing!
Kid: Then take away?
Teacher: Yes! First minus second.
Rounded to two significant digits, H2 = 2.2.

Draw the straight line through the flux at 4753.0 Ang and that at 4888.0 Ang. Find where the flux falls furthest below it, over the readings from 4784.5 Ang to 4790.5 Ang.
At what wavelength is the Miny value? 4789.0 Ang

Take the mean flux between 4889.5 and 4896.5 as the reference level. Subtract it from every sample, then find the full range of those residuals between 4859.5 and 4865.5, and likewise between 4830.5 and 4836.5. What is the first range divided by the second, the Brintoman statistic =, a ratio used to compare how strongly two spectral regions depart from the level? 1.9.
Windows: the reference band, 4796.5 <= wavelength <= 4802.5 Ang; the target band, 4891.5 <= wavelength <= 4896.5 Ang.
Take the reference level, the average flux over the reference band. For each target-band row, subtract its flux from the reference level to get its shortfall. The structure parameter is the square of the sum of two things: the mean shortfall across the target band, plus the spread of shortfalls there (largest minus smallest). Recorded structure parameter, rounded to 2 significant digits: 4.7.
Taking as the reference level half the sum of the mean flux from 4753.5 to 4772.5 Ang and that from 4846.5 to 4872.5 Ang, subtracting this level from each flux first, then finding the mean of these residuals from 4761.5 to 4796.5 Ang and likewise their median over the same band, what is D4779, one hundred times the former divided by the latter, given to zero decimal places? 95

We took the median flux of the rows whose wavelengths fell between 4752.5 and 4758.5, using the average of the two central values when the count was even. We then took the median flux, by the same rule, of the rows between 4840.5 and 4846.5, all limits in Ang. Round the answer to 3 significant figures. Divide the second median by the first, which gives 1.08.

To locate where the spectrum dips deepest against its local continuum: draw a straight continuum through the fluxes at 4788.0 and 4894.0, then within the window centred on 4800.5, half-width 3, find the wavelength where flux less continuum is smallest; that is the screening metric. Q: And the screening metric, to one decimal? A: 4801.0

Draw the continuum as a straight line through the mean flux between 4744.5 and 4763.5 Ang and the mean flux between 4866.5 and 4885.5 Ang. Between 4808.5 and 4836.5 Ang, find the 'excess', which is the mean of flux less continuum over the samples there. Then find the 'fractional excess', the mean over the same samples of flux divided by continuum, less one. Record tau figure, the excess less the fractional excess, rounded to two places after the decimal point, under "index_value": 0.28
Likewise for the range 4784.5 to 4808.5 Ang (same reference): 0.19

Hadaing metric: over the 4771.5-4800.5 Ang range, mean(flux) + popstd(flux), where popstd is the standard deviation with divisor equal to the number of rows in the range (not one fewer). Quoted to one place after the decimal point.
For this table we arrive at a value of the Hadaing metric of 15.7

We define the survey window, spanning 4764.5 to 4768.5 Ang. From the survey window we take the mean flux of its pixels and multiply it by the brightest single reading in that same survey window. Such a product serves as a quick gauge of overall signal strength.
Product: 222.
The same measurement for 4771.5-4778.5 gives 243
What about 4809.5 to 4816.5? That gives 266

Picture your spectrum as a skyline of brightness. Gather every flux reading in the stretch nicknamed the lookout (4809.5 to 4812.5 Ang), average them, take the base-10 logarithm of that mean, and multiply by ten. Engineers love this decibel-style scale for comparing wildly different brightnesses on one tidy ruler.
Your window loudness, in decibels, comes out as 12.0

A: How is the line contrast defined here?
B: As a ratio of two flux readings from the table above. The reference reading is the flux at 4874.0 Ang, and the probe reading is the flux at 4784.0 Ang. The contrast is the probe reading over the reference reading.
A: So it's 1.02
